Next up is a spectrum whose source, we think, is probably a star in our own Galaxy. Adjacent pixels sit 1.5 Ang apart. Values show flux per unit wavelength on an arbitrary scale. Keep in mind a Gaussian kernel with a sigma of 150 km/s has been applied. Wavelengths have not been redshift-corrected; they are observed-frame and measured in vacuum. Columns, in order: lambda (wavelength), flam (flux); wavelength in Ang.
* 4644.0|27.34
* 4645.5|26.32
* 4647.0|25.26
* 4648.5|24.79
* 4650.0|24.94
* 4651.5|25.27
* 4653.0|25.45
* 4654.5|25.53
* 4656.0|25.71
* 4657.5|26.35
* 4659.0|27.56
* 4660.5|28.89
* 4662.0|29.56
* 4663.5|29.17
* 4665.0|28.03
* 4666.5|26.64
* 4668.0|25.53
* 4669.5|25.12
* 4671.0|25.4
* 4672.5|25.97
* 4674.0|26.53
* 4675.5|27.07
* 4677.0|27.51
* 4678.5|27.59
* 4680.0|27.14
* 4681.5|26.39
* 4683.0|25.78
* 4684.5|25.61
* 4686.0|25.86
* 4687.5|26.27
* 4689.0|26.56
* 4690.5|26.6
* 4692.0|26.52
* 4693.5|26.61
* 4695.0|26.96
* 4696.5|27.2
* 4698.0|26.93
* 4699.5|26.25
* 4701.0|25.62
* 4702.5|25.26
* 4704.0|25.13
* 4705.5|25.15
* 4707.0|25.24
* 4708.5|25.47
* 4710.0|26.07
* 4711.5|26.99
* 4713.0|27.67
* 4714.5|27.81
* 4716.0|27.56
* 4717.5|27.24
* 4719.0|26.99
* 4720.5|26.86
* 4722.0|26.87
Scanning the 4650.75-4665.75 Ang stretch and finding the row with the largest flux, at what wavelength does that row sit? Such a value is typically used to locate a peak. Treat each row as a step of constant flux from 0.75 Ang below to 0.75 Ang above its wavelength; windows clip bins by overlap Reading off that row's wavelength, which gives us 4662.0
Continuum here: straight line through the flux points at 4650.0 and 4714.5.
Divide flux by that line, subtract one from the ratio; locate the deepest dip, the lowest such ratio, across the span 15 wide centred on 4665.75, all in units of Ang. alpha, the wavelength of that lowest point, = 4669.5 Ang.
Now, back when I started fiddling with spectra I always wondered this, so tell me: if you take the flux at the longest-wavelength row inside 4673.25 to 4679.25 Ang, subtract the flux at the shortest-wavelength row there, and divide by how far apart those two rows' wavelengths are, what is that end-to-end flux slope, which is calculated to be 0.24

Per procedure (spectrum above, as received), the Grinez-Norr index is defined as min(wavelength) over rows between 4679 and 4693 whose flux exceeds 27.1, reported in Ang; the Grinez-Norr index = 4680.0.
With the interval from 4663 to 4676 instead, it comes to 4663.5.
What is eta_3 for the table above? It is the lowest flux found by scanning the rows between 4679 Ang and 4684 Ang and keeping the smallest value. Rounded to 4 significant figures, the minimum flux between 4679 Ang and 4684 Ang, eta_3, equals 25.78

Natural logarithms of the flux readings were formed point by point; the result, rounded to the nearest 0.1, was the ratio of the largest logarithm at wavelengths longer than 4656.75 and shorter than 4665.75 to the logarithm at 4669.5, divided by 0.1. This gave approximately 10.5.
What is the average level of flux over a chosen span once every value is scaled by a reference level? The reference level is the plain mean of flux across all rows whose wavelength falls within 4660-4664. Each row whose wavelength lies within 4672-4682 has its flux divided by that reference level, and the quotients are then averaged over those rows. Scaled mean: 0.921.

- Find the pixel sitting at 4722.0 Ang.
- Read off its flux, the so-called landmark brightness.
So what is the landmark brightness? 26.87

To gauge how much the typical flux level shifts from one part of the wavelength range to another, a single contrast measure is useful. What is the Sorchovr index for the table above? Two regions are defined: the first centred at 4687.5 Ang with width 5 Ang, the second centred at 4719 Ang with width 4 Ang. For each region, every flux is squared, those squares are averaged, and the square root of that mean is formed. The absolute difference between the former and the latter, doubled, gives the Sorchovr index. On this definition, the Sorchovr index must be 1.6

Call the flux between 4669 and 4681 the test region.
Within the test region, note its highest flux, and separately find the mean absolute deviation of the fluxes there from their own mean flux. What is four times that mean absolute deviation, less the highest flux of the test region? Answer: -24.4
